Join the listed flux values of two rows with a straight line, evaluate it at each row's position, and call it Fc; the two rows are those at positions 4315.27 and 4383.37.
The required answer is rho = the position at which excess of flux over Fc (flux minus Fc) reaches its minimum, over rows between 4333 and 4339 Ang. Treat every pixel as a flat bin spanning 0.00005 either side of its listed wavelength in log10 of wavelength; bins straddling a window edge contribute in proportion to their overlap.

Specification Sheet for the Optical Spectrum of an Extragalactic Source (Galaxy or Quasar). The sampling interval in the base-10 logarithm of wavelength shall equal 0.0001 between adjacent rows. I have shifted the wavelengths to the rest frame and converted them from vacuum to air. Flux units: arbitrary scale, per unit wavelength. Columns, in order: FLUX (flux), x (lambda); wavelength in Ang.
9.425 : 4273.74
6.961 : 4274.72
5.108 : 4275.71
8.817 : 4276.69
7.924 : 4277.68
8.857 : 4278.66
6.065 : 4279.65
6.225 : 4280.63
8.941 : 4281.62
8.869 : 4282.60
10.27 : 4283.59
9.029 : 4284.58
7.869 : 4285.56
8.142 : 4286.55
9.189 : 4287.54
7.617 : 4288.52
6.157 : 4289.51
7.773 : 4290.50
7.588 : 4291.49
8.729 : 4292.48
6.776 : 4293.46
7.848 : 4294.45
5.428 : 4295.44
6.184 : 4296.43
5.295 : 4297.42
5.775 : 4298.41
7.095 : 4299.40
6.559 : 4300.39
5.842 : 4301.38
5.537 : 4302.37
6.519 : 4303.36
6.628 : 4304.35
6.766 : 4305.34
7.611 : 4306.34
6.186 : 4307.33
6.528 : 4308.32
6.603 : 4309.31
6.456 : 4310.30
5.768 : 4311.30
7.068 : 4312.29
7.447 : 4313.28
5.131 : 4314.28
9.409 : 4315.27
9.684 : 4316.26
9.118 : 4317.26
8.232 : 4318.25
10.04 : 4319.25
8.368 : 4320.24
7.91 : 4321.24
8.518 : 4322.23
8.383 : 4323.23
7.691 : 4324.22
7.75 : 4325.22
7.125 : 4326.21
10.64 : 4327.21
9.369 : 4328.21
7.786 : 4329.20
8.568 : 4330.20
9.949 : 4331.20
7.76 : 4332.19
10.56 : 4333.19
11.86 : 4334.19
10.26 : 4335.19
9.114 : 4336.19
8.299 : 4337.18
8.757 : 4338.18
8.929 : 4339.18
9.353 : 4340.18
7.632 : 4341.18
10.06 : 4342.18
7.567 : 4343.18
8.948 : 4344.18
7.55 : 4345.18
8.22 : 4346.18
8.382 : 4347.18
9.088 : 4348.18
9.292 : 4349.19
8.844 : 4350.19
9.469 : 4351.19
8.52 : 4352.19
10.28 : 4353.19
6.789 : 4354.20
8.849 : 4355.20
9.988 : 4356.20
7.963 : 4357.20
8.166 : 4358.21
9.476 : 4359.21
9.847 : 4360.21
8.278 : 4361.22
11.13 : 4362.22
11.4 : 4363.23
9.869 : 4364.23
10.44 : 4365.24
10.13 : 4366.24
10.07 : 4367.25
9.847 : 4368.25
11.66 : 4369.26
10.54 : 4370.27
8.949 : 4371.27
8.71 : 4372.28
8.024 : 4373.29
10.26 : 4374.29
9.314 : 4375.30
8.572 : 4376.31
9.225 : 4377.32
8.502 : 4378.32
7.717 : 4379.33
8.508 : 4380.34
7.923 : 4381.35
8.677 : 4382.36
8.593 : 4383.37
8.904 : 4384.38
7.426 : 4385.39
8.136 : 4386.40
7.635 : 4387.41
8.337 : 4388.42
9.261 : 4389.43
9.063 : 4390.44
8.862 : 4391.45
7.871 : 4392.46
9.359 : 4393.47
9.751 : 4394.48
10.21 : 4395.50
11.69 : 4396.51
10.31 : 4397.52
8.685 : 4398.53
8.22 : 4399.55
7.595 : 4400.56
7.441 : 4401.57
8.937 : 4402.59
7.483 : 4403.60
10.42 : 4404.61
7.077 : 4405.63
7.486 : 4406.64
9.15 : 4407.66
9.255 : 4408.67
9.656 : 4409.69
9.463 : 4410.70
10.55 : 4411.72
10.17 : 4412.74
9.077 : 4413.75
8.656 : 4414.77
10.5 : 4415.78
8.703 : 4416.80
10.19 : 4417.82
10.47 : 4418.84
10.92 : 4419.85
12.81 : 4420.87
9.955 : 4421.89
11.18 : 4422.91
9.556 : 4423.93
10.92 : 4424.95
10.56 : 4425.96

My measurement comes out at 4337.18 Ang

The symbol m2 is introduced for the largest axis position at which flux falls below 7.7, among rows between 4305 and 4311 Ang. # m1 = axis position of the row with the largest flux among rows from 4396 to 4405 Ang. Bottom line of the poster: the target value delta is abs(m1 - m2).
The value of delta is 86.2 Ang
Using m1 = 4396.51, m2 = 4310.30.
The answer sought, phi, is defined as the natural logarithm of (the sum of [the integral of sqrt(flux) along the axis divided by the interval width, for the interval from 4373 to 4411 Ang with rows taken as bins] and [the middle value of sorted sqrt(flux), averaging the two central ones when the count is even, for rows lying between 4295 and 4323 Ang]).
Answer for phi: 1.71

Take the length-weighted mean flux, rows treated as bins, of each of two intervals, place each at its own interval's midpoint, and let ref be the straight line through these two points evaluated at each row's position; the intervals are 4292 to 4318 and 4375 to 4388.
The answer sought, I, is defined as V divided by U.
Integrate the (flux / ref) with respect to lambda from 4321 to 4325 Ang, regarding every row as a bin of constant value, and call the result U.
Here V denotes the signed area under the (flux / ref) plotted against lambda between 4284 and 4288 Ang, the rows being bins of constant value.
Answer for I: 1.18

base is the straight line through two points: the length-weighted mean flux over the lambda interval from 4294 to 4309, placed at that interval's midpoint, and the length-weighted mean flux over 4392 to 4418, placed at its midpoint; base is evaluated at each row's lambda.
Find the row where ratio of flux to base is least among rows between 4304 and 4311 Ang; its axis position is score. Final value 4307.33 Ang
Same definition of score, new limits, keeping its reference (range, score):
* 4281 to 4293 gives 4289.51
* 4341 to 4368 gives 4354.20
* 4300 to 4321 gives 4314.28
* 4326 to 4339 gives 4326.21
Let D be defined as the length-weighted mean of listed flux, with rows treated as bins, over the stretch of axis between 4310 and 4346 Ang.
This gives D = 8.54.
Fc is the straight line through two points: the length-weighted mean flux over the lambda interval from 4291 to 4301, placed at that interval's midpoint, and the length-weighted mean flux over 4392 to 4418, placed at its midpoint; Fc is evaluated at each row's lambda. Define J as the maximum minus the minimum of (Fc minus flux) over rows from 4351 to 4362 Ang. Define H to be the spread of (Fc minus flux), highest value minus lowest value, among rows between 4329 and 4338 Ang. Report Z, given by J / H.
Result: 0.9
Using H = 4.1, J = 3.5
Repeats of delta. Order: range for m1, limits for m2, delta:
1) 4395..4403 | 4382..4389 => 9.1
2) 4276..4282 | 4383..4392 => 105.8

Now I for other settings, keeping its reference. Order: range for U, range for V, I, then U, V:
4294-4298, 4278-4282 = 1.28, 3.69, 4.7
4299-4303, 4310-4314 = 1.02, 3.69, 3.8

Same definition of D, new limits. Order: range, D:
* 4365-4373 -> 9.97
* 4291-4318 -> 6.89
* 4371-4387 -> 8.58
